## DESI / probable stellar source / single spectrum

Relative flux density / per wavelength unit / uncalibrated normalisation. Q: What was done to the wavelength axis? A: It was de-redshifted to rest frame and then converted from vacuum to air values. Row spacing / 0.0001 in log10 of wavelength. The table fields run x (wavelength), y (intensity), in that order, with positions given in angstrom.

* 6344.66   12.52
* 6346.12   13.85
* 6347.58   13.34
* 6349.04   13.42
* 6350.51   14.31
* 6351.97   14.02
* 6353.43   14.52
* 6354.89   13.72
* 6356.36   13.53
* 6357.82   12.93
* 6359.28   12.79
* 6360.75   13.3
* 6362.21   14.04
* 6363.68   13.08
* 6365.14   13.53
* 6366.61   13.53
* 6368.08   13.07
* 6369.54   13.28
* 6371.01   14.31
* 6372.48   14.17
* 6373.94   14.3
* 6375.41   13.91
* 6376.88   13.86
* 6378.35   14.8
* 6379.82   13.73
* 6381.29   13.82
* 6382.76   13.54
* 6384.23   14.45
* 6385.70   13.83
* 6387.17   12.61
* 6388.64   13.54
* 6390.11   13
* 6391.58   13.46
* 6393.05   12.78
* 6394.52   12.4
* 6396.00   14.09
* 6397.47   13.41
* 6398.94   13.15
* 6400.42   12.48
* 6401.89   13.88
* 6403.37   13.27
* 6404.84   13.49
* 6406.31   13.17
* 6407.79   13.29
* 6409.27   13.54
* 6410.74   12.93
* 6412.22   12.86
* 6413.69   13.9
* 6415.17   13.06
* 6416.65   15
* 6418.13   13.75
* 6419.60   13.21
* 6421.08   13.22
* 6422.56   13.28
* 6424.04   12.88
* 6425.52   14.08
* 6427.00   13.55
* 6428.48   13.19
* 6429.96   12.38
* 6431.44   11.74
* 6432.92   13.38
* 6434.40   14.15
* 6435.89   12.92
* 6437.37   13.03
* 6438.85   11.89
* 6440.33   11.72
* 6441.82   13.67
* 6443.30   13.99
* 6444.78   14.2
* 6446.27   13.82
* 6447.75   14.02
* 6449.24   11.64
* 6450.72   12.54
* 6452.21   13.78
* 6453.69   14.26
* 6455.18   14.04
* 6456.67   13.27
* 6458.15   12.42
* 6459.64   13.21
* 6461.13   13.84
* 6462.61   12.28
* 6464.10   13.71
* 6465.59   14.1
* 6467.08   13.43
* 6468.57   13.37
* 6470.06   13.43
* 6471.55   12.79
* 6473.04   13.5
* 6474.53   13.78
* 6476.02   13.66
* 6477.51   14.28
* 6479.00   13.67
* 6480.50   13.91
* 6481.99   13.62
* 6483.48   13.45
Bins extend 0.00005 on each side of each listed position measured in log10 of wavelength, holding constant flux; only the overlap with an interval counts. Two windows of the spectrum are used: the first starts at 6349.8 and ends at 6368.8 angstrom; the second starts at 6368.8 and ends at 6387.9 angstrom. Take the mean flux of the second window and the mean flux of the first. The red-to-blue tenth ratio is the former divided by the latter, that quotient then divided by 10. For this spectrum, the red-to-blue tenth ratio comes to 0.1024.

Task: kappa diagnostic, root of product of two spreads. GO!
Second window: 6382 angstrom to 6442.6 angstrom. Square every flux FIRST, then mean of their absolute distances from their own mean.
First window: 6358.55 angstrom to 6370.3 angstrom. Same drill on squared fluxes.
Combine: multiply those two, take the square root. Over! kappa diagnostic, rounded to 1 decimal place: 10.0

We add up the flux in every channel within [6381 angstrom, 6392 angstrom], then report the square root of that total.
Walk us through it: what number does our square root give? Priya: 10.4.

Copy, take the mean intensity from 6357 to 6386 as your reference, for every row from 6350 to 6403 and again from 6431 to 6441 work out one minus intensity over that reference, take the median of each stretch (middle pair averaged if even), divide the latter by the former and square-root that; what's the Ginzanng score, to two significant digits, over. 2.1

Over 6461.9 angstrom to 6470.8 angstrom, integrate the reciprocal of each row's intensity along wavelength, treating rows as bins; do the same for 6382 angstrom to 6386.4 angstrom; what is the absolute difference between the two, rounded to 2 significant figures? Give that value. 0.35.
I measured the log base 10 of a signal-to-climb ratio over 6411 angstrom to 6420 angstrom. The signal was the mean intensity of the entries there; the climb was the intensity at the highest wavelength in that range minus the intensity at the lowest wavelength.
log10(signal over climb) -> 1.59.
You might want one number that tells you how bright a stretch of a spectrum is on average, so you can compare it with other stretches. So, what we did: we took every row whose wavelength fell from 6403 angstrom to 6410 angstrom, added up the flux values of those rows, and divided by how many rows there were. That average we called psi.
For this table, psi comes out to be 13.4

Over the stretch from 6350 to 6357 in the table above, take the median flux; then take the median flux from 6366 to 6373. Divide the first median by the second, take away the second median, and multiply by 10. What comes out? -125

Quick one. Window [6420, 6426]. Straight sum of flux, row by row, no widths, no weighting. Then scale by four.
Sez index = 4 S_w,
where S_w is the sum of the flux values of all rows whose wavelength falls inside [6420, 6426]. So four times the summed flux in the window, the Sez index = 214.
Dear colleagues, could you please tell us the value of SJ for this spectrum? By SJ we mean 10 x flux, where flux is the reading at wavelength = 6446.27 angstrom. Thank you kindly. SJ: 138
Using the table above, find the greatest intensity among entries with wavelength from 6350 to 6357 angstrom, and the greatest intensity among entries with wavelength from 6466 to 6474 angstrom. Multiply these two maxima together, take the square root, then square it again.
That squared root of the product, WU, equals 196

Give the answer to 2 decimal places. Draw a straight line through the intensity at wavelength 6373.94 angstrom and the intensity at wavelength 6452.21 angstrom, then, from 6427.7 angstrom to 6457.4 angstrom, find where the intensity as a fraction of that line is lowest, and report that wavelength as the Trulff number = 6449.24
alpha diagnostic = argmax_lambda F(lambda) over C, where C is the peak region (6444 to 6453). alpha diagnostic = 6444.78 angstrom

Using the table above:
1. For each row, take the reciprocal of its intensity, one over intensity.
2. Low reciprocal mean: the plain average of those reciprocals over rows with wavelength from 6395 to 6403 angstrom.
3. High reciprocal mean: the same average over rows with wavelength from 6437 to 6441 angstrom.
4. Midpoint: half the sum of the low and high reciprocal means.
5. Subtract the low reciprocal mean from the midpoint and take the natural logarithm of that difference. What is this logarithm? -5.6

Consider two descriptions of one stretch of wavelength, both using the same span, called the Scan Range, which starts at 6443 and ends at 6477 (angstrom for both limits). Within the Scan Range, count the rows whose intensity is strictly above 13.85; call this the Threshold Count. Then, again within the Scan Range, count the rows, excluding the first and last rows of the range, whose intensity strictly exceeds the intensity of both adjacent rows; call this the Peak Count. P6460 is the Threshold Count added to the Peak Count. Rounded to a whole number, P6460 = 13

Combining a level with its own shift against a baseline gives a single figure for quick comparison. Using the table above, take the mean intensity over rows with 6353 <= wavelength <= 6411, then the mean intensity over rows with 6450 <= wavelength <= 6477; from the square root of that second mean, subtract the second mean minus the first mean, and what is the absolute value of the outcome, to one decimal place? 3.8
